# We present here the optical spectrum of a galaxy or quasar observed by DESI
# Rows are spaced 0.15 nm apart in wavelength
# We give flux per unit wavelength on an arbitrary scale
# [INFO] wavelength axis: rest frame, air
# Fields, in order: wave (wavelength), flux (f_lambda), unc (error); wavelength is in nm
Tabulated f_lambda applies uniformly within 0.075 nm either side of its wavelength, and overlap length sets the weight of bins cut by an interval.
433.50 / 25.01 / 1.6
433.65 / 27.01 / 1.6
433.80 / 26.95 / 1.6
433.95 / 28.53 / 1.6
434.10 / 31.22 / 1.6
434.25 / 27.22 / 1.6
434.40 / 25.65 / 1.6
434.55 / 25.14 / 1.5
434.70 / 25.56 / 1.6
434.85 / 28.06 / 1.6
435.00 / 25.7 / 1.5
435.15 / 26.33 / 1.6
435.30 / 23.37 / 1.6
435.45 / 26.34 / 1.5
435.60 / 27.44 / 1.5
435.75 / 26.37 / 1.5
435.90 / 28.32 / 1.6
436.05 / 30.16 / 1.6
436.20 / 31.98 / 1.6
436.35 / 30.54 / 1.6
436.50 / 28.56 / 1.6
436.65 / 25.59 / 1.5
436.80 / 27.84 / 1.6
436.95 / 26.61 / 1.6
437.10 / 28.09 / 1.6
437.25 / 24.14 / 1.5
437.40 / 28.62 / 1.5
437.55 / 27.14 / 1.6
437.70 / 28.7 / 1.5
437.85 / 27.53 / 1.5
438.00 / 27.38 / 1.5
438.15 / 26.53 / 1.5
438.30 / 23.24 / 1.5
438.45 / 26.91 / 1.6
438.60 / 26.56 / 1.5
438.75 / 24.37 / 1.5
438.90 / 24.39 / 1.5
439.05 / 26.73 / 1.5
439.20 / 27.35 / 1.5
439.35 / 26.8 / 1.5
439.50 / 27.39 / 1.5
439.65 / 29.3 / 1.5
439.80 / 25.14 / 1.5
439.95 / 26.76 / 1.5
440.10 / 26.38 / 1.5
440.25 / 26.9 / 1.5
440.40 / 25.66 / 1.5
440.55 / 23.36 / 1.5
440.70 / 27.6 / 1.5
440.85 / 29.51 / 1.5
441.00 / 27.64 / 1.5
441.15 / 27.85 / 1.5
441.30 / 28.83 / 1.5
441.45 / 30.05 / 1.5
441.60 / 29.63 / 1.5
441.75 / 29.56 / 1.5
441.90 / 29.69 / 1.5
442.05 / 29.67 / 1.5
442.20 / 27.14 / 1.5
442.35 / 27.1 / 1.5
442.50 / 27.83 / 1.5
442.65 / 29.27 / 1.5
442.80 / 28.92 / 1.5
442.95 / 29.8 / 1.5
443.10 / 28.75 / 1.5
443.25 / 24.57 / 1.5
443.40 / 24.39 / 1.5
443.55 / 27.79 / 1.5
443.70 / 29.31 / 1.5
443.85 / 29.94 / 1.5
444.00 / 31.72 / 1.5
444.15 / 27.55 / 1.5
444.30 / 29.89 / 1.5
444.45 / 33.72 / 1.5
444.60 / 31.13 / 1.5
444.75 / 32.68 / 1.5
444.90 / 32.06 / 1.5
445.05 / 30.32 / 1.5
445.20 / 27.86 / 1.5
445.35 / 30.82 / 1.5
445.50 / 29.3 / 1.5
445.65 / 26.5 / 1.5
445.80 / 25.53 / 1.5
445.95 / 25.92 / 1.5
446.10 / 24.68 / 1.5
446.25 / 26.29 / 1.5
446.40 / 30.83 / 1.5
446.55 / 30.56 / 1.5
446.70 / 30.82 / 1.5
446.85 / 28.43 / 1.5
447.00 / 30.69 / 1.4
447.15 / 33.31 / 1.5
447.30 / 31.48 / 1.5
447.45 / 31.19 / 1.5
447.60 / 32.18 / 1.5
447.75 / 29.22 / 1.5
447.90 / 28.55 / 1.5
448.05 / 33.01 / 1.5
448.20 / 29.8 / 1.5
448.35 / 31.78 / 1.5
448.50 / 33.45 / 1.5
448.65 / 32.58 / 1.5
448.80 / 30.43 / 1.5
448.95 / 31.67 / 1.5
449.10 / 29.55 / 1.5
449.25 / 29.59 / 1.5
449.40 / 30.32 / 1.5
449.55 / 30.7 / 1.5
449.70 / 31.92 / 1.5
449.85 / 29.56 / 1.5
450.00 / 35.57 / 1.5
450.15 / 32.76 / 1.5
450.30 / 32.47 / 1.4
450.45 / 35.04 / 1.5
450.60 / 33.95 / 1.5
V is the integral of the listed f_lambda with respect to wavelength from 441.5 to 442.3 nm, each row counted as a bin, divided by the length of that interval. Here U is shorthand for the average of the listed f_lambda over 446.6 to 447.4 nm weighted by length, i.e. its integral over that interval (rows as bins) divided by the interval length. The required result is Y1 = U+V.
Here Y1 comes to 60.0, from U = 30.9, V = 29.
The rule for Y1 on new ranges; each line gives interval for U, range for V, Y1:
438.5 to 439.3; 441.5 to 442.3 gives 55.0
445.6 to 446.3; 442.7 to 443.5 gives 53.1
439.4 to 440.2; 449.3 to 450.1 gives 58.6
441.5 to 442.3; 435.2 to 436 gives 55.6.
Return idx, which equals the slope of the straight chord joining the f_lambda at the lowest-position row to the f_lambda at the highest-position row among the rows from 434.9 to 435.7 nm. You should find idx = 2.9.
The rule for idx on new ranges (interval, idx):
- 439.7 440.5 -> 0.9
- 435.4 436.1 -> 6.4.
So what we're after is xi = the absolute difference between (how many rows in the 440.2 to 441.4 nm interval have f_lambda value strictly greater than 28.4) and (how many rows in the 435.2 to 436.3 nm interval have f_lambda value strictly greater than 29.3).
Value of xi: 0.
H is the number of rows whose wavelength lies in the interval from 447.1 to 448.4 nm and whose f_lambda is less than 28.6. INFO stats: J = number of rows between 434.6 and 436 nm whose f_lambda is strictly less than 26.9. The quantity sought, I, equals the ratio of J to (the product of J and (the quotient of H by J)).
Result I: 6.0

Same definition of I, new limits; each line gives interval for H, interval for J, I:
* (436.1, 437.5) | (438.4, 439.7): 0.8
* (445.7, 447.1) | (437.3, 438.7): 0.6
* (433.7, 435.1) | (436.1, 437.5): 0.4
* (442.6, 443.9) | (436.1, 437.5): 1.0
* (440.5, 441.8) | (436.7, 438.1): 0.5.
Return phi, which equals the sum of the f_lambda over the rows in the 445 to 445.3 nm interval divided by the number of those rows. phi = 29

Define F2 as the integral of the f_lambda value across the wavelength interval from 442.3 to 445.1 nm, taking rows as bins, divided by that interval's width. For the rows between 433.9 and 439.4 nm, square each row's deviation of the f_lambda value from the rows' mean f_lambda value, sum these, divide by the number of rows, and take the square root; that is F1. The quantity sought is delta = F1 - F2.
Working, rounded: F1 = 2.0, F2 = 29.3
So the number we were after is -27.3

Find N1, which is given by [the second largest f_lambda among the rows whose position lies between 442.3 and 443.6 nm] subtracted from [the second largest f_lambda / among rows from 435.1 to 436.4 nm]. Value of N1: 1.3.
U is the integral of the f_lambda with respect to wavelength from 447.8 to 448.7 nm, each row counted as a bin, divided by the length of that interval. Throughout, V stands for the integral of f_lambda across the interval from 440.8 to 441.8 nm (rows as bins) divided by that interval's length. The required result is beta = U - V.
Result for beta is 2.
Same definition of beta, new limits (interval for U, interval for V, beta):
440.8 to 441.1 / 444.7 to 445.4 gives -2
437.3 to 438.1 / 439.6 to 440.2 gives 1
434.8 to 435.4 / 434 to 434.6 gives -2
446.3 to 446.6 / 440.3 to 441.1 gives 4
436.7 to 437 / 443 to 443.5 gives 1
